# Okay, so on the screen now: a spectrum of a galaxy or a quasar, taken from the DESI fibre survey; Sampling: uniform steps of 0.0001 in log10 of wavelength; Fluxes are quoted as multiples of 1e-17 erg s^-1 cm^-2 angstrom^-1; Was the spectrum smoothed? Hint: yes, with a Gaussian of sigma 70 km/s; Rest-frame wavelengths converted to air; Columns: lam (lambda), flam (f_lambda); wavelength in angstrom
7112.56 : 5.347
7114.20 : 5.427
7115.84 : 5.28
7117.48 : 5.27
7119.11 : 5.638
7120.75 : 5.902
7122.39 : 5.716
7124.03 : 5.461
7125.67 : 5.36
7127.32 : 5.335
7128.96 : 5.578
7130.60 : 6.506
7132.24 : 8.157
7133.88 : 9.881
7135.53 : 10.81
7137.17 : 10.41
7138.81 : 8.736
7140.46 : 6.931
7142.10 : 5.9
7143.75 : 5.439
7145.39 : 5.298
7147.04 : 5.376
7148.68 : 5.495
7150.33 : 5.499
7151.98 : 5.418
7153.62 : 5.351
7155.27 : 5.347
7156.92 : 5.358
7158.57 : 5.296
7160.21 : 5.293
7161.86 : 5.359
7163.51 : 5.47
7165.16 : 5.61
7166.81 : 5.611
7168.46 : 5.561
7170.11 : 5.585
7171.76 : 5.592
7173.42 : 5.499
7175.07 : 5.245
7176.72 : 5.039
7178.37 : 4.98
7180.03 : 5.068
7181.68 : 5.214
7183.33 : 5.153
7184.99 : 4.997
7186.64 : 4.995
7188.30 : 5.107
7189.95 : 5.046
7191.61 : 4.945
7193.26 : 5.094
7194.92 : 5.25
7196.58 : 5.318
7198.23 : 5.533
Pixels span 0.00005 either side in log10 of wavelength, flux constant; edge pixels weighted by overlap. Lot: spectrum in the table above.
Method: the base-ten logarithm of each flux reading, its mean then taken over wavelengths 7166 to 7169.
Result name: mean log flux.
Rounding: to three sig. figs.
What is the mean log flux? 0.747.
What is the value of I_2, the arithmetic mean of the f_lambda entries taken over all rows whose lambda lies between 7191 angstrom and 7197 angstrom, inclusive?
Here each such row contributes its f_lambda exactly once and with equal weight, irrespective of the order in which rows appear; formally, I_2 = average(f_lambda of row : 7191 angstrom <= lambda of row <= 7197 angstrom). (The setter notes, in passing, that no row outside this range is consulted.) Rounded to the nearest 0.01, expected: 5.15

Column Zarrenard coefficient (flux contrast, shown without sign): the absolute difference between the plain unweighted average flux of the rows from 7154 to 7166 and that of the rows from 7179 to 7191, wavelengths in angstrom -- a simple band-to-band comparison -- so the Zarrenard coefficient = 0.3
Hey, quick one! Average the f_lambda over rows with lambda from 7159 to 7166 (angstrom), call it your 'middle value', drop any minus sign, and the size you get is 5.43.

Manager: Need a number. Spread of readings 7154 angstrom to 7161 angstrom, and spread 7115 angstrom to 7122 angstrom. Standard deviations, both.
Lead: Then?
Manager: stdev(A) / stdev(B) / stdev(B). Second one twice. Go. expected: 0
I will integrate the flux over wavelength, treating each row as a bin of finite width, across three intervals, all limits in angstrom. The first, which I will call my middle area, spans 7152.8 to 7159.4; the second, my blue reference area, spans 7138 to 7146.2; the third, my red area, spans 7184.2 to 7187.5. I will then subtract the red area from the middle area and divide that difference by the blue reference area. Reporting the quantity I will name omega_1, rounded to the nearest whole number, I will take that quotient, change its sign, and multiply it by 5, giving -2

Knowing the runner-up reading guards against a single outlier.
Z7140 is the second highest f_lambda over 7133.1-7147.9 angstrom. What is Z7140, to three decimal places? 10.410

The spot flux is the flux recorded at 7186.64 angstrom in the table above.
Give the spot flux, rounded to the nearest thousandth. 4.995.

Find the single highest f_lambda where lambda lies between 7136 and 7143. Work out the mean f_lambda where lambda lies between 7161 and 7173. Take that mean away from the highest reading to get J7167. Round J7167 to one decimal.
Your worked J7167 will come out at 4.9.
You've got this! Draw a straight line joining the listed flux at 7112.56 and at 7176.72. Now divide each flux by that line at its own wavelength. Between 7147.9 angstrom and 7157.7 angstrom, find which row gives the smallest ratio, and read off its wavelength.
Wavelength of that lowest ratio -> 7153.62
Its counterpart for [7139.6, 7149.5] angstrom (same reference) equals 7145.39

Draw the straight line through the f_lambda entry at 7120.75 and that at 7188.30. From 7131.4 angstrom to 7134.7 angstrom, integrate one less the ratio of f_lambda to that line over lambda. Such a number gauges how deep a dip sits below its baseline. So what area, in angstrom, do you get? -1.86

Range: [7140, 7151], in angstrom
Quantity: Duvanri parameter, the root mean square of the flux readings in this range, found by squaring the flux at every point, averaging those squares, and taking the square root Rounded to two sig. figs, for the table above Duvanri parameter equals 5.7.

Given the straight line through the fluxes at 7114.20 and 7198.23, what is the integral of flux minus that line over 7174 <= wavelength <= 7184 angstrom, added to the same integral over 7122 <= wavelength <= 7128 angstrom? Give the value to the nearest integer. -4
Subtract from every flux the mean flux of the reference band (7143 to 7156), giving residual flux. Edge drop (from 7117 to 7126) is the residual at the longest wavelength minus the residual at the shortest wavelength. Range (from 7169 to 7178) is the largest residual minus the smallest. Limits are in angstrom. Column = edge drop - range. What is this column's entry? 0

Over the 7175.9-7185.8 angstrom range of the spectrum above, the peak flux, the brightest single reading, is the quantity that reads 5.214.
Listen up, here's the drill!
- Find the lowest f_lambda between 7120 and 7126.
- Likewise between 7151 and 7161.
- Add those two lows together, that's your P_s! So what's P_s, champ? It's 10.7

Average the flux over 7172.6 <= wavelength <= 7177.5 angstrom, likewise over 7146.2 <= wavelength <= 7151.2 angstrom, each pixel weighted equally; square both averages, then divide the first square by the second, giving 0.93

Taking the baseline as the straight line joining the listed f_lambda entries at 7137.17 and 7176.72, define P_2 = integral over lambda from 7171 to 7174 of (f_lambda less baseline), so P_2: -0.2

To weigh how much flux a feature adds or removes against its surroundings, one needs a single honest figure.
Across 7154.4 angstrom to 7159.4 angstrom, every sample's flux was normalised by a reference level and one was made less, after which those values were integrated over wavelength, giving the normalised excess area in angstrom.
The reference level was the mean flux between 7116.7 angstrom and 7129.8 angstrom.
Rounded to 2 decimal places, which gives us -0.18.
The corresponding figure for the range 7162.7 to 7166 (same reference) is 0.00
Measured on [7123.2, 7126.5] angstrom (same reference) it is -0.07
